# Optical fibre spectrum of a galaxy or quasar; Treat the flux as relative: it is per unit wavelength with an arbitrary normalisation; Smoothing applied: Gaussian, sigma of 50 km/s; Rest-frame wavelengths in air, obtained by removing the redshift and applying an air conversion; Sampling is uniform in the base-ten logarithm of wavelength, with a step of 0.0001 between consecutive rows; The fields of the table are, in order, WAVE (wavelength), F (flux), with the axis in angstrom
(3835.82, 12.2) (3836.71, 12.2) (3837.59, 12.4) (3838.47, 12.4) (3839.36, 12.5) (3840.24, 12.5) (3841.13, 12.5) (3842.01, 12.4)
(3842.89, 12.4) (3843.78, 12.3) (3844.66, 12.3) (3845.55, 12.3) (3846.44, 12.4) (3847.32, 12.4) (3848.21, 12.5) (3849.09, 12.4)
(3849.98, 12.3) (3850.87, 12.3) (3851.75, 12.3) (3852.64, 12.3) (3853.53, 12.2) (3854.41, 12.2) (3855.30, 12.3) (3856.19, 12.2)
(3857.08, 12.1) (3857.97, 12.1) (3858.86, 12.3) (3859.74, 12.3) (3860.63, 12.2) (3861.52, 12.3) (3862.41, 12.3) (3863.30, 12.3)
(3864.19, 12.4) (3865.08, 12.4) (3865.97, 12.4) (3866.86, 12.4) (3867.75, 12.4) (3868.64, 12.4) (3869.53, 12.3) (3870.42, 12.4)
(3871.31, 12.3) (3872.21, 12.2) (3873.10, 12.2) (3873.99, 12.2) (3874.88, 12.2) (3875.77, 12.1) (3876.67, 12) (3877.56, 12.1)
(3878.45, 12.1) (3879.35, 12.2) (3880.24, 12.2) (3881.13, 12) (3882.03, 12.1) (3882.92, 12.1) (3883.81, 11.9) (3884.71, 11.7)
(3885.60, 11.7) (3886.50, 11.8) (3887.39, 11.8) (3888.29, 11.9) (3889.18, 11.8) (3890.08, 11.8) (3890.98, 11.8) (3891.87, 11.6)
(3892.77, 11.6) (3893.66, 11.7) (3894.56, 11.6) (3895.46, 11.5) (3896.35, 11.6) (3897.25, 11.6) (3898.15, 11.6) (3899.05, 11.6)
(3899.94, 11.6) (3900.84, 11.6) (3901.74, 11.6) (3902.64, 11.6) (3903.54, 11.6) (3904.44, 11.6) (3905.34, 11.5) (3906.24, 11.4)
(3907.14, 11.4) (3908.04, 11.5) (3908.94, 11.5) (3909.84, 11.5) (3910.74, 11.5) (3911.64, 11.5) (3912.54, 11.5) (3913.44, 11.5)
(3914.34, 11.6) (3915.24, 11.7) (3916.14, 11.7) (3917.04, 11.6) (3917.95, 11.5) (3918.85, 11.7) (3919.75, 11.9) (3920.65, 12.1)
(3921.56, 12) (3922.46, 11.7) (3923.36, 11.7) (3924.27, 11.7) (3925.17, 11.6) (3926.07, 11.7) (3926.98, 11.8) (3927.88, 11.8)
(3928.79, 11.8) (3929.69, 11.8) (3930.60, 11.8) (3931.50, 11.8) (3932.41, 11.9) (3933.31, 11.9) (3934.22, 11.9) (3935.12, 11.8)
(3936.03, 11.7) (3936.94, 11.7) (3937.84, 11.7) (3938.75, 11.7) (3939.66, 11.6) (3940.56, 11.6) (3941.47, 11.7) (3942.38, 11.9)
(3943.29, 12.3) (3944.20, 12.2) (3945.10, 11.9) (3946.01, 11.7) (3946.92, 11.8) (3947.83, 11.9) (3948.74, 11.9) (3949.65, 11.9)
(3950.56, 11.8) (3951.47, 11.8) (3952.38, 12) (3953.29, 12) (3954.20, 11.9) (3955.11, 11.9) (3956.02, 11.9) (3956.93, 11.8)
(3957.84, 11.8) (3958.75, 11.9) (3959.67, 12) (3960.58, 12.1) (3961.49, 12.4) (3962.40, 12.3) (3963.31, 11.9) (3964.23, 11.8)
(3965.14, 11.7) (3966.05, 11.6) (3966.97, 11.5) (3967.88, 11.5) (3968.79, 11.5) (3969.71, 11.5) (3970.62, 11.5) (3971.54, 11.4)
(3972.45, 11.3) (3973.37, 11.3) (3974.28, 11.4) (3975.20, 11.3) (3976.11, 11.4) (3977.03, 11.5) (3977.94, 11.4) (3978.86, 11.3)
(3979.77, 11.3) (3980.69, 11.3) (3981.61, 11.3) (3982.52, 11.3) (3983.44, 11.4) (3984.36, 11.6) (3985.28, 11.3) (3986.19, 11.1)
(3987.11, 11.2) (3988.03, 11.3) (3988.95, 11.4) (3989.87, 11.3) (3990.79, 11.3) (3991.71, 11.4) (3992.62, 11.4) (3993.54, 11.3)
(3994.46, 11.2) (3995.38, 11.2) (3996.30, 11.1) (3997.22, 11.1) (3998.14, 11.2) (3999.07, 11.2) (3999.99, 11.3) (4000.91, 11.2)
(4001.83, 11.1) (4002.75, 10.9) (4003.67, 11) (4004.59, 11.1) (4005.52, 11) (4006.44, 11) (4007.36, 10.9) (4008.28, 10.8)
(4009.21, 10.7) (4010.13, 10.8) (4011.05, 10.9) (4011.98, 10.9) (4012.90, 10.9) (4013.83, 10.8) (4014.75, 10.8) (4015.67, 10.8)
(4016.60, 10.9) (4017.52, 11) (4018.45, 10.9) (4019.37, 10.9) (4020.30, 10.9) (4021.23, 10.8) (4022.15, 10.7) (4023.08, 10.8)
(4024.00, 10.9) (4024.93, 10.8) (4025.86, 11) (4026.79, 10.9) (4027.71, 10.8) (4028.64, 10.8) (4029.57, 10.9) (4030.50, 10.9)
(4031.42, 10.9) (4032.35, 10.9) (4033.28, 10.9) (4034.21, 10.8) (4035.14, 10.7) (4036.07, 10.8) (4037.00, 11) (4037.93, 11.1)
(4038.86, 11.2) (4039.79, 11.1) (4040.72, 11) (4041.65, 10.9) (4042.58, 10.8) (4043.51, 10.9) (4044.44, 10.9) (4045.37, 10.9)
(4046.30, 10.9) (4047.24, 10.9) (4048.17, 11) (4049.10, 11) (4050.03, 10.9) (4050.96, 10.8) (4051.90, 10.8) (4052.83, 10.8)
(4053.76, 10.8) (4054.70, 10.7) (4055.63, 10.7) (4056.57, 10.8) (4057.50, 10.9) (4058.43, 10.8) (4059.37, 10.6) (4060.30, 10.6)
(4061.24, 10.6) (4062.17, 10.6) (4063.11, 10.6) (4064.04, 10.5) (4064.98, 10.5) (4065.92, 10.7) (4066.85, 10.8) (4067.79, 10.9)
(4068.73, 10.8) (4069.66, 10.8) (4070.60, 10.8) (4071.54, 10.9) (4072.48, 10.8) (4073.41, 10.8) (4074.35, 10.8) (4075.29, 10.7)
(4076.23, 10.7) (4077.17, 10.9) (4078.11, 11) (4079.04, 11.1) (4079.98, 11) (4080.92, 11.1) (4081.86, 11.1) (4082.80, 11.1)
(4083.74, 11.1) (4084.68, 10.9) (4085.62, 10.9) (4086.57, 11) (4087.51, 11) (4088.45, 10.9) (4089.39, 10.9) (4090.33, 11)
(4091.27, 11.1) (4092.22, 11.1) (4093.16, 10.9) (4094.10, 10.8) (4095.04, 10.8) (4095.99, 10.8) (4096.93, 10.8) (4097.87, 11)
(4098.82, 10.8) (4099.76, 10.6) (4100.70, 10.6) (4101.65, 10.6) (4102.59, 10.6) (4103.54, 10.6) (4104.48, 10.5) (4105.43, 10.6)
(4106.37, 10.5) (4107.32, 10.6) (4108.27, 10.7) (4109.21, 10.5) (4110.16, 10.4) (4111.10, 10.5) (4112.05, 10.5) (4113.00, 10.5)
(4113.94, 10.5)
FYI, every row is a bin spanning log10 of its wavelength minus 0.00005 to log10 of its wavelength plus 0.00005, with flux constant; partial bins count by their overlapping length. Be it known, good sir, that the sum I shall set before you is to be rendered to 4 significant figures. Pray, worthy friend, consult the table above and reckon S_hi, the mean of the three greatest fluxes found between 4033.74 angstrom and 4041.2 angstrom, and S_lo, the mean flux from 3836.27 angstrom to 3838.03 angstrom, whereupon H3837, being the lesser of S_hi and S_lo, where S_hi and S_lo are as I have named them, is 11.13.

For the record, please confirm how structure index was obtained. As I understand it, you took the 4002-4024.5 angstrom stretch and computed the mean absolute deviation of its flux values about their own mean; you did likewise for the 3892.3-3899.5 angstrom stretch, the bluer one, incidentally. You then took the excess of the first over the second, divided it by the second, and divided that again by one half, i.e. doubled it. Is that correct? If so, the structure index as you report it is 4.1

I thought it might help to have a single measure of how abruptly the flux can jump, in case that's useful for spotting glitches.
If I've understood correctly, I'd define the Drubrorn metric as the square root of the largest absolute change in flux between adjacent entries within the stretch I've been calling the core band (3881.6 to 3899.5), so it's 0.45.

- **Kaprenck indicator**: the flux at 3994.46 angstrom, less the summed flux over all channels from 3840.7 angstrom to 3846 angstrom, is -63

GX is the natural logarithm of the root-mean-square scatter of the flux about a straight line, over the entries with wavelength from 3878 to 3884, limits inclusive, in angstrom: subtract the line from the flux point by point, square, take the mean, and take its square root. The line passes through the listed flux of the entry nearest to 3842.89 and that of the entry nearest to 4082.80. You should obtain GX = -2.0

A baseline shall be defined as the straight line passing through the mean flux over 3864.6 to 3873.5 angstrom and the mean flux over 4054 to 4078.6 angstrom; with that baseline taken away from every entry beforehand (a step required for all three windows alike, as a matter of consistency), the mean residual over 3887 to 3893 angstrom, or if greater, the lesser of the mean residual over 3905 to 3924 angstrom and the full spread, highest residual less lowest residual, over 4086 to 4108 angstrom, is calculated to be -0.35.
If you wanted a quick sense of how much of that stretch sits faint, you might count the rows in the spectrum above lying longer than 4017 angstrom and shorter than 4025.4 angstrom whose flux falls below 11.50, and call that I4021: 9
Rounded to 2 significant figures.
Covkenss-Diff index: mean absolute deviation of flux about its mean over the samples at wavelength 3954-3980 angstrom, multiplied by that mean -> 3.1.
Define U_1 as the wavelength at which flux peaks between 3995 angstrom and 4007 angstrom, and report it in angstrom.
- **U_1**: 3999.99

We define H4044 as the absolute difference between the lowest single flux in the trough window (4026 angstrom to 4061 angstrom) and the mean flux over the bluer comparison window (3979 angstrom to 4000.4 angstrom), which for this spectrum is 0.68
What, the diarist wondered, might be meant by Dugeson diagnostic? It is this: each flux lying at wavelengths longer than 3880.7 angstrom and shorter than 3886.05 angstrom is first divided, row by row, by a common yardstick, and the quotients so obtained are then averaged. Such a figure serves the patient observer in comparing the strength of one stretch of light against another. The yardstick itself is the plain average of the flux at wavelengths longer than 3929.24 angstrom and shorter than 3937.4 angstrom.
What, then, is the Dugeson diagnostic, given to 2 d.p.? 1.01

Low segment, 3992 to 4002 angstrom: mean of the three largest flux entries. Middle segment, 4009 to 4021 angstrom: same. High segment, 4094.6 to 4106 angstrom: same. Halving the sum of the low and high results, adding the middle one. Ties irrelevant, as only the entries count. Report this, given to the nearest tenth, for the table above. 22.0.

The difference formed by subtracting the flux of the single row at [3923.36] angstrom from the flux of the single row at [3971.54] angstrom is -0.3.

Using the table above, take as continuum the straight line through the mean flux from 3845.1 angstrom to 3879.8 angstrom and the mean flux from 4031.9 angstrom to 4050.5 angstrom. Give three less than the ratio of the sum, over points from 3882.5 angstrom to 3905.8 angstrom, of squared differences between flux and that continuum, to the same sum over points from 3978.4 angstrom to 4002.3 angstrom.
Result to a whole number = 9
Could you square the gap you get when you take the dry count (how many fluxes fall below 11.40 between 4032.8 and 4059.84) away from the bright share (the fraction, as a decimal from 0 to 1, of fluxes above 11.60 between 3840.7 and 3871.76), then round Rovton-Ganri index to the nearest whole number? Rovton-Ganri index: 784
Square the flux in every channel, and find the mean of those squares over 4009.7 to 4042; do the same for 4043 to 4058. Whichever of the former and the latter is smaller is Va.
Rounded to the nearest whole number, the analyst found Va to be 118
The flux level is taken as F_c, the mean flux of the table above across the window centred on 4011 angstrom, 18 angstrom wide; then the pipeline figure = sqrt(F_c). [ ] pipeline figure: 3.30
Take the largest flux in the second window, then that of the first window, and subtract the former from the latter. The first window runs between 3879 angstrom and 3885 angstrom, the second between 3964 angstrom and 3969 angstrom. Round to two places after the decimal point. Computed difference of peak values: 0.40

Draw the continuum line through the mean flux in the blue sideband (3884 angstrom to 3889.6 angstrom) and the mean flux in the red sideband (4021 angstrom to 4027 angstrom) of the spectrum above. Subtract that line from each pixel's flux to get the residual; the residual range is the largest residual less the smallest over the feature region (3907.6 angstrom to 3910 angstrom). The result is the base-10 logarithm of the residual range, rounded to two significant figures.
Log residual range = -1.9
